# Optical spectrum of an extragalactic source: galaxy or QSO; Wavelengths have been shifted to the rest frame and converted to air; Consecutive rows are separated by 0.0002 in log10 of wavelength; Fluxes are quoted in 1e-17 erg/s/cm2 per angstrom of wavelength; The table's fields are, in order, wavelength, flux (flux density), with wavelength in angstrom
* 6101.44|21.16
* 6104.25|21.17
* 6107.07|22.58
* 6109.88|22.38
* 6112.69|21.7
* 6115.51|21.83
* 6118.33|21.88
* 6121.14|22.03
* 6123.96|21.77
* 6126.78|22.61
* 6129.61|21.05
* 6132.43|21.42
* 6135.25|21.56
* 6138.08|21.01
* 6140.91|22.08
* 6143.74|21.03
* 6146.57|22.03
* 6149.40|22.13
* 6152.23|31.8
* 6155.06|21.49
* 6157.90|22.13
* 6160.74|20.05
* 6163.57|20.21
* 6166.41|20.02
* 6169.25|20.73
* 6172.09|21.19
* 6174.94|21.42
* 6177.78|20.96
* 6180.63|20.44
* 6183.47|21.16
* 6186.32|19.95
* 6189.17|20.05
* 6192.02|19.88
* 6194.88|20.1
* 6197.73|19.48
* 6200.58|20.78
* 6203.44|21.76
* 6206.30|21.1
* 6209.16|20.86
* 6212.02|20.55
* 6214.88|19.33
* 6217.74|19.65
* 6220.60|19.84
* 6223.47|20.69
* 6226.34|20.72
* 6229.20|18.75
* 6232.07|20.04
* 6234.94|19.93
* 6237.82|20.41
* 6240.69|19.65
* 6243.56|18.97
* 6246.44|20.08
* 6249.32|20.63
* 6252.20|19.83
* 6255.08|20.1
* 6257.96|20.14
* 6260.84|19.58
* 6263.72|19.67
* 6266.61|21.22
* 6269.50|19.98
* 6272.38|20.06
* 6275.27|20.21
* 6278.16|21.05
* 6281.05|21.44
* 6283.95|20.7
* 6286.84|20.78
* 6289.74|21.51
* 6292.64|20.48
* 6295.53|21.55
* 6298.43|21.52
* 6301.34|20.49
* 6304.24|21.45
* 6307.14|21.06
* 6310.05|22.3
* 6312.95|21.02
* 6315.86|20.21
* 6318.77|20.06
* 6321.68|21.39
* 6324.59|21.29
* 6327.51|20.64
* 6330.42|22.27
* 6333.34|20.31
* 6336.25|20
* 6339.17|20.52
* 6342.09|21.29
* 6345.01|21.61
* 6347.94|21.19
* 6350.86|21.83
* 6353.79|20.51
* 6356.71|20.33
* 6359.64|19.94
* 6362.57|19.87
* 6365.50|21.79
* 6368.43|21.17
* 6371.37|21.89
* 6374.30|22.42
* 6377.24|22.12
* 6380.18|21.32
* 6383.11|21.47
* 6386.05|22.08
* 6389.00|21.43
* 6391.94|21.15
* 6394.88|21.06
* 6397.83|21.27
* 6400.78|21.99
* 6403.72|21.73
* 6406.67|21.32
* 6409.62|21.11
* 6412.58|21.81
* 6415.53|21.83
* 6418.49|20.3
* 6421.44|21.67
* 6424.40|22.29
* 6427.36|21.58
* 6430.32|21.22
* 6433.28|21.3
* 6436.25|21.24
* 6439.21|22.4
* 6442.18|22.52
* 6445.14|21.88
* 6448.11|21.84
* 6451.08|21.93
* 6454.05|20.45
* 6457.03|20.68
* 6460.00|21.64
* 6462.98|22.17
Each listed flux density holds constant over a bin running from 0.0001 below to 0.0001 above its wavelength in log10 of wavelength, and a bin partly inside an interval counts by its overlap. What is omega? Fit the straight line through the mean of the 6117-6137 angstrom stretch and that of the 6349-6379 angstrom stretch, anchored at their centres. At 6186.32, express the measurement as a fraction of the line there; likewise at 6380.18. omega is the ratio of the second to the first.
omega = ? 1.09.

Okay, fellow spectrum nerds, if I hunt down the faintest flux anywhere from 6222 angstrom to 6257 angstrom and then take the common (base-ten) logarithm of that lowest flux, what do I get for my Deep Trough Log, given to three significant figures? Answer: 1.27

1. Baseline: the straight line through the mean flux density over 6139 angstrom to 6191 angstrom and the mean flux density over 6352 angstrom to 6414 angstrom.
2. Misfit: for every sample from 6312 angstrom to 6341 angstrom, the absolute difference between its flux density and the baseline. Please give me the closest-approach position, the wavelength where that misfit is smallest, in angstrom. 6321.68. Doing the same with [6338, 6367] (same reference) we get 6342.09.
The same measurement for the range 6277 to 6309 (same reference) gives 6281.05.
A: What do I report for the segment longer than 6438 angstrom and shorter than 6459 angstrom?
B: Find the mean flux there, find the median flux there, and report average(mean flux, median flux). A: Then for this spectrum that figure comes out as 21.8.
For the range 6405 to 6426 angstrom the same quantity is 21.6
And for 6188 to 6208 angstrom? 20.3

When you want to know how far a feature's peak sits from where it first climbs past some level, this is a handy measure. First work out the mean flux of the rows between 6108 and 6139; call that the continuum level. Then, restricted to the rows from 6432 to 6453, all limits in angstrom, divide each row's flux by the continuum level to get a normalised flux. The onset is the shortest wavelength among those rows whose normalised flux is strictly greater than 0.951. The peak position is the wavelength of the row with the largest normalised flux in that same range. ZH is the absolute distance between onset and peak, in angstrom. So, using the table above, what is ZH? 8.9 angstrom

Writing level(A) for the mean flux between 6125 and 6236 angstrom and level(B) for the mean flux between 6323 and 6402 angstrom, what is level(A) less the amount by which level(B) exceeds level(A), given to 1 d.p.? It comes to 20.8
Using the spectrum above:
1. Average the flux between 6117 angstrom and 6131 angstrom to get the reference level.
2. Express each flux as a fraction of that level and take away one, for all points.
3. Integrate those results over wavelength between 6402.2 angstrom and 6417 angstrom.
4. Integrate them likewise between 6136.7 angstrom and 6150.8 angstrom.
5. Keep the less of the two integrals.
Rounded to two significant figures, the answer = -0.21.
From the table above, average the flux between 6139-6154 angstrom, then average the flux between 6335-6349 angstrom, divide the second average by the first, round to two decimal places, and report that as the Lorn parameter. 0.88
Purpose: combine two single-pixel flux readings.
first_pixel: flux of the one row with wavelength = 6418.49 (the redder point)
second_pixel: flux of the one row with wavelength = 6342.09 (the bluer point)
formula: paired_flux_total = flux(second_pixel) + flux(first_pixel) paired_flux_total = 41.6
